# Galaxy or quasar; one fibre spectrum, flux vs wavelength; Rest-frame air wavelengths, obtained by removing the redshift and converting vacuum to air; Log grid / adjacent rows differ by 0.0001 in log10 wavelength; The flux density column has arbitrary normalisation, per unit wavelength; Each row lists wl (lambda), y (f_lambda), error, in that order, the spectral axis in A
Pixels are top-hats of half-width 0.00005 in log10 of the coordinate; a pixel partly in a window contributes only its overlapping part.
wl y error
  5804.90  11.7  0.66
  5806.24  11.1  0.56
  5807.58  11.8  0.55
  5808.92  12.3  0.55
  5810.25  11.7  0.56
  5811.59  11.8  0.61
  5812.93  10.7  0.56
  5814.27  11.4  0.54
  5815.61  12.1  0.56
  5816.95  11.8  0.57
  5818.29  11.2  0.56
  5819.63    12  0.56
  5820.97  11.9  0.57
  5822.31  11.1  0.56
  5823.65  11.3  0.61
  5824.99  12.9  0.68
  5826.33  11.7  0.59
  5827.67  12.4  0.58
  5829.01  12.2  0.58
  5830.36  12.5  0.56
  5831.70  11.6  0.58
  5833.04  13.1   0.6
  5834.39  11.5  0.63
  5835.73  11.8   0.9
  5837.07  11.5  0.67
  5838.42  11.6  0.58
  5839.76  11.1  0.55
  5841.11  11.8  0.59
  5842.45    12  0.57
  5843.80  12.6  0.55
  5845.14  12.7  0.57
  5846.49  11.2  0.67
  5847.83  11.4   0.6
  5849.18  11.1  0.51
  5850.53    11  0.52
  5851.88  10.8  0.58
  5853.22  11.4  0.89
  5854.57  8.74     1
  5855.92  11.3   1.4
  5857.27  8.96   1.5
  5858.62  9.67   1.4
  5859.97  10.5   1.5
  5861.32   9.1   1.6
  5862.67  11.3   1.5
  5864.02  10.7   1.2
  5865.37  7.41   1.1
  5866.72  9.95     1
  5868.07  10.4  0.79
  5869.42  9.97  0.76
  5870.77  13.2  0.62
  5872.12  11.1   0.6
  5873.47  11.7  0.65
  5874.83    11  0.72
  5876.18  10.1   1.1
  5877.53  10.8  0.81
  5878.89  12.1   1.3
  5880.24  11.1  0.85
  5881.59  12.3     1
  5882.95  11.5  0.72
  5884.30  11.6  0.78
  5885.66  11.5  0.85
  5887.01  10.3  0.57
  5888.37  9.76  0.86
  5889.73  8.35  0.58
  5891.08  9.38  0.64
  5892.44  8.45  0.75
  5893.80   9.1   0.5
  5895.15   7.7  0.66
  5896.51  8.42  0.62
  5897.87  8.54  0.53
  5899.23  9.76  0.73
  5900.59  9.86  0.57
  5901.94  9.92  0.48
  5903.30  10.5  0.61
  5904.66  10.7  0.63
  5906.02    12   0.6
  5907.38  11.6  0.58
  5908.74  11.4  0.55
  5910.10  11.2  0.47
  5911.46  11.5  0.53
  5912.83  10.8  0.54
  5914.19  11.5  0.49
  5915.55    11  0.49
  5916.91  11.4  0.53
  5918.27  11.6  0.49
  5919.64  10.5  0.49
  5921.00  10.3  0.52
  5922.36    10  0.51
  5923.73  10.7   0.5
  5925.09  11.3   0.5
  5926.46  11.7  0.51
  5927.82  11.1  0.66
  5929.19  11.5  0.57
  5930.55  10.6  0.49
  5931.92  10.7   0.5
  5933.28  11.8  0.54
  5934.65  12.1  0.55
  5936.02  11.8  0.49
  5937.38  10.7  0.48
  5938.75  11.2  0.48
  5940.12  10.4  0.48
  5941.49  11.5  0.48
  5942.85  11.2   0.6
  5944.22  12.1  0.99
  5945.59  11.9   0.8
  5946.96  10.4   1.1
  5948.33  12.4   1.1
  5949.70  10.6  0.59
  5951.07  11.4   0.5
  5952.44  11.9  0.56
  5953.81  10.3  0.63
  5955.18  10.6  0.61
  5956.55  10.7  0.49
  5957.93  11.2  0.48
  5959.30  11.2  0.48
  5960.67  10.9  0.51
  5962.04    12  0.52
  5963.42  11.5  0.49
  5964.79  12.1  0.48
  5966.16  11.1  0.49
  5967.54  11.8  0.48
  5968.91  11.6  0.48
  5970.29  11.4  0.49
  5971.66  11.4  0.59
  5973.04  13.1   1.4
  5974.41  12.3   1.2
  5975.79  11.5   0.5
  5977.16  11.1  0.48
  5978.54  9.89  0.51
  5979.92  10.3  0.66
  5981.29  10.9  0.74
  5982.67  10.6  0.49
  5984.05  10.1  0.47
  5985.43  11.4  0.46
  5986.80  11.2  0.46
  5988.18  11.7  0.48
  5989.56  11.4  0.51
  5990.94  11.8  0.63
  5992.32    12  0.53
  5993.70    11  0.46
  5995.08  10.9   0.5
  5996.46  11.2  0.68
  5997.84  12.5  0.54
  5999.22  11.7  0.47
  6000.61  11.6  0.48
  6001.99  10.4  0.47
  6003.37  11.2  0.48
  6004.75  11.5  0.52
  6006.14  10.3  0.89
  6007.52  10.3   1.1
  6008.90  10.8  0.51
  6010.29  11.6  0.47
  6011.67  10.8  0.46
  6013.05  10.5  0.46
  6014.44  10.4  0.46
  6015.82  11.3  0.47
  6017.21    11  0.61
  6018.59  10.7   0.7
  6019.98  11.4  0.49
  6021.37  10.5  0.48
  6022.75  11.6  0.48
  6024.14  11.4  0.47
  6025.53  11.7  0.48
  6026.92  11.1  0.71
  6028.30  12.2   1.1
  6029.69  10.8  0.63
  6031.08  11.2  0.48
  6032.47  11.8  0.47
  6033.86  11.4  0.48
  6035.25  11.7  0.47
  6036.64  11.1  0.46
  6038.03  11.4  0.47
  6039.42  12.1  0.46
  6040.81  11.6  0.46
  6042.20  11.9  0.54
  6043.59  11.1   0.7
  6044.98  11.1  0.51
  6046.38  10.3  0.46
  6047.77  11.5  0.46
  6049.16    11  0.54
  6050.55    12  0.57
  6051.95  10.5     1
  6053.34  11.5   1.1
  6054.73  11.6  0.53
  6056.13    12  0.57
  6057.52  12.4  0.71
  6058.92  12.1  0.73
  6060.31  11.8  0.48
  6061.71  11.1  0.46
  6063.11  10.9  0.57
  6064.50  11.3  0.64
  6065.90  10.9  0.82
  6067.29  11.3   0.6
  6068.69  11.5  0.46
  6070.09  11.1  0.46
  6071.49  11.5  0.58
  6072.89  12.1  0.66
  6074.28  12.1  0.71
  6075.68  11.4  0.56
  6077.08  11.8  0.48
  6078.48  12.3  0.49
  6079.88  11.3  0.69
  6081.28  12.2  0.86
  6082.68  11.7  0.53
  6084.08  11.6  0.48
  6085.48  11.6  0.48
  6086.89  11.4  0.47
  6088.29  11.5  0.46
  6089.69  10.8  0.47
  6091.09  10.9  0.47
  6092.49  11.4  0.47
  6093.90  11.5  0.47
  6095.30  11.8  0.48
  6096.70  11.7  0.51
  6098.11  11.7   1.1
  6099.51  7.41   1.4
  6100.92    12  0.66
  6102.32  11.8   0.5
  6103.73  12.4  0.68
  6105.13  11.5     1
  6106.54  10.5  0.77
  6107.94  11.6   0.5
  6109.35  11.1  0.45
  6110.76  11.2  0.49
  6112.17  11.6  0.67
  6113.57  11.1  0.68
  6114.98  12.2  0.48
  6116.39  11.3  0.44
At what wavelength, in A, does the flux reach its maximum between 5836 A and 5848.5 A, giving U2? 5845.14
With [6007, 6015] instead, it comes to 6010.29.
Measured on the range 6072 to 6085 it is 6078.48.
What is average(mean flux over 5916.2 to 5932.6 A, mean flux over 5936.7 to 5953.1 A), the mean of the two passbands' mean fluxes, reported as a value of 11.13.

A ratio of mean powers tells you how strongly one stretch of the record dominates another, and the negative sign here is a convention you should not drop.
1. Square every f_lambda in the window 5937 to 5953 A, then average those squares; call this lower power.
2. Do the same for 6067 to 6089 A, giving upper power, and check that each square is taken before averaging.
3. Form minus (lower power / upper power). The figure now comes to -0.94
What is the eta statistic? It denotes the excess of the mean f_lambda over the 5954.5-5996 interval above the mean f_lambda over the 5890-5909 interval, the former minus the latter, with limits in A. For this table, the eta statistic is 1.5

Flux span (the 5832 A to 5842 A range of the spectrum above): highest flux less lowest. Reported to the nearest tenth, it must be 2.0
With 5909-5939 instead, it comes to 2.1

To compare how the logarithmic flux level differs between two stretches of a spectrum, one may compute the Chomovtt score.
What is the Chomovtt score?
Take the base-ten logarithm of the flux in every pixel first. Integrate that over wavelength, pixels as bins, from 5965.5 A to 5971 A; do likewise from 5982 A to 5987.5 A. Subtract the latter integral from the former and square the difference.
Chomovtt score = 0.02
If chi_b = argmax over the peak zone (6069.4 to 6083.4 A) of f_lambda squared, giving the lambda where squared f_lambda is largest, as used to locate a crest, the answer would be 6078.48 A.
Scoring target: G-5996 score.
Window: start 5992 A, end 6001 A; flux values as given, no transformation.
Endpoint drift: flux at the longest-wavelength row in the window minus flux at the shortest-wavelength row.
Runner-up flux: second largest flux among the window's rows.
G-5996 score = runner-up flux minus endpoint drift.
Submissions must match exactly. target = 12.4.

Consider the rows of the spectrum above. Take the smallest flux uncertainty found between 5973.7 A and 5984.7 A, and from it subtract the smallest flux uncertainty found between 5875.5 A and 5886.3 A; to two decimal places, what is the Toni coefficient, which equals -0.25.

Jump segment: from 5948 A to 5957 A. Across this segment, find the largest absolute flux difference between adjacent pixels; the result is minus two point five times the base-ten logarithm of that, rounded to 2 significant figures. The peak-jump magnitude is -0.64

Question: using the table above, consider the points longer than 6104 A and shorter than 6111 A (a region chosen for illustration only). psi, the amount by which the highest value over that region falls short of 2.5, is -9.1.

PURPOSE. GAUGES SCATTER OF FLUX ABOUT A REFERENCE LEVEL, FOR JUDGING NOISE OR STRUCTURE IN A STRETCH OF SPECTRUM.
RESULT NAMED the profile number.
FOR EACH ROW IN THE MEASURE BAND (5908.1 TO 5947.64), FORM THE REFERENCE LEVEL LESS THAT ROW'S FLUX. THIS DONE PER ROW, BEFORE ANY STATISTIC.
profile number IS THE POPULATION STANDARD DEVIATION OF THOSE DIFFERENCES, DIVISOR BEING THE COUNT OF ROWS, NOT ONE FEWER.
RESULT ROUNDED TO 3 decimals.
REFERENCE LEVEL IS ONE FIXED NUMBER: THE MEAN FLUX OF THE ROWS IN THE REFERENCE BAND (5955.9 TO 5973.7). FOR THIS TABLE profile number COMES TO 0.557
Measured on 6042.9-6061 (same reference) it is 0.605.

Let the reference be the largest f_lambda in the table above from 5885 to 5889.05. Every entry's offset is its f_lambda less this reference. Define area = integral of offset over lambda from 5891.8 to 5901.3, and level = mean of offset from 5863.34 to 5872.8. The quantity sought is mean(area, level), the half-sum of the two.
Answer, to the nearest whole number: -13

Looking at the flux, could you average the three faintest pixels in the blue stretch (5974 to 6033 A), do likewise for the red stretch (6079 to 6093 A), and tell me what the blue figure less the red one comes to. -0.90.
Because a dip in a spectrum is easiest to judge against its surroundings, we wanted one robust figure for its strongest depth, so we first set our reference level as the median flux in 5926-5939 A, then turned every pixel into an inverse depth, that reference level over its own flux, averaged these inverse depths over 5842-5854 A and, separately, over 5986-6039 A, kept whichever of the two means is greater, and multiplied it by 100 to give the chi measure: 101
